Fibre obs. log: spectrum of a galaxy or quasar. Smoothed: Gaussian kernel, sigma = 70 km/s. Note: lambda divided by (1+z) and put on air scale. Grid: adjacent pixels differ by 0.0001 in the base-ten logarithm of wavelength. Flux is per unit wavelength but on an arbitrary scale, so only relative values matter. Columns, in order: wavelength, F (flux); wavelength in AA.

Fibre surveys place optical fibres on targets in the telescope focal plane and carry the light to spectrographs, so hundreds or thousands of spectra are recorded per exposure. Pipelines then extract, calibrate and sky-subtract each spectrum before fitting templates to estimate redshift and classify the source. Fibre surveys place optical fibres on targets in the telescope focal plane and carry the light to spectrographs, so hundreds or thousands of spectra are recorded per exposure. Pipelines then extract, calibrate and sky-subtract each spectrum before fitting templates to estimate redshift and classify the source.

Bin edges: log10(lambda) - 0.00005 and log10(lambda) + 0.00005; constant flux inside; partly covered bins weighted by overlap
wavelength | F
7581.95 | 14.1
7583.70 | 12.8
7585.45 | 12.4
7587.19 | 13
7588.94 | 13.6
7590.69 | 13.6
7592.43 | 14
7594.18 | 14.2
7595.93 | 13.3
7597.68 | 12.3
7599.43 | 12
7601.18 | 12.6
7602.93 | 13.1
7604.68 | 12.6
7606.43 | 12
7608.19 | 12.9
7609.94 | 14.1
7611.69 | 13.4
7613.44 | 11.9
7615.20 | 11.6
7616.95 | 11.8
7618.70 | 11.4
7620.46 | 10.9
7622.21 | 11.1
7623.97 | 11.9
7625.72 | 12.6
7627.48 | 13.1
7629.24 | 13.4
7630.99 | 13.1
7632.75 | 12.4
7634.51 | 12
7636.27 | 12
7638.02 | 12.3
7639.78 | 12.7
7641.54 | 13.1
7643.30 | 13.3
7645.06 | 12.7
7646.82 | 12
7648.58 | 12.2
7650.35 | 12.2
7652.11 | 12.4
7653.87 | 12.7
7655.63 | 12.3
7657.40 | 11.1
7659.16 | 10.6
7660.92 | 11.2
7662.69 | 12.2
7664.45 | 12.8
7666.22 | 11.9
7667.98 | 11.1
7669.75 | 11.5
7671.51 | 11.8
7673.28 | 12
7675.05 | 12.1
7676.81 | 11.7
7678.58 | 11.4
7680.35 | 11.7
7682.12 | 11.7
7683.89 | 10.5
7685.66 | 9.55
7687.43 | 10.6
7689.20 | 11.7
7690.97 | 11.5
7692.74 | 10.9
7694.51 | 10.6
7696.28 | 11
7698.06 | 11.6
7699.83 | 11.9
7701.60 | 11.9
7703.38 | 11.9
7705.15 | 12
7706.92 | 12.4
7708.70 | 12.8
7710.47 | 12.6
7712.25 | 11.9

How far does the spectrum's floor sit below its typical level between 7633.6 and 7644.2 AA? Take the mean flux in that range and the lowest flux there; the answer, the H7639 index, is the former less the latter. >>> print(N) 0.57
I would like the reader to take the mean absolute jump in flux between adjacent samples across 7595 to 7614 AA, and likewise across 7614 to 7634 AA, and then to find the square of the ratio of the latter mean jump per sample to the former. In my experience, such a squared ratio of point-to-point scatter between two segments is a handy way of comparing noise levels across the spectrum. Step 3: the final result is 0.35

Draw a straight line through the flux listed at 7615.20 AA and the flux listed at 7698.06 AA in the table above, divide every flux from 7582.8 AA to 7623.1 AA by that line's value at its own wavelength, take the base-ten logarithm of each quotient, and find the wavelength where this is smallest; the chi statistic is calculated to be 7620.46 AA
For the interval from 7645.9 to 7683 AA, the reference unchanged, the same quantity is 7659.16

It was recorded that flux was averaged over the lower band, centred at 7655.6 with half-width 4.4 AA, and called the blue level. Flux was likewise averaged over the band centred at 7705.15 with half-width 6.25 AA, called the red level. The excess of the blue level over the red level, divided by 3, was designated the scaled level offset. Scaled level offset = -0.13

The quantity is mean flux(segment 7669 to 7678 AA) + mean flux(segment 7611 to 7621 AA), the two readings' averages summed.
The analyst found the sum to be 23.7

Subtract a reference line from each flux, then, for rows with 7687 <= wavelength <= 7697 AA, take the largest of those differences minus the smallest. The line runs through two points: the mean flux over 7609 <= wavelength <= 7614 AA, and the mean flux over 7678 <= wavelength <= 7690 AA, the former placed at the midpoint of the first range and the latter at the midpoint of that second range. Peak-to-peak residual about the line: 1.15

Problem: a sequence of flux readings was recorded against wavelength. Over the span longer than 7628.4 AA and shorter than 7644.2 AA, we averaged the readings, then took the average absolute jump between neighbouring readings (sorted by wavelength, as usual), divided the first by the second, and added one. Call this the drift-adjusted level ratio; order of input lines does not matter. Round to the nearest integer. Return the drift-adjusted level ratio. 39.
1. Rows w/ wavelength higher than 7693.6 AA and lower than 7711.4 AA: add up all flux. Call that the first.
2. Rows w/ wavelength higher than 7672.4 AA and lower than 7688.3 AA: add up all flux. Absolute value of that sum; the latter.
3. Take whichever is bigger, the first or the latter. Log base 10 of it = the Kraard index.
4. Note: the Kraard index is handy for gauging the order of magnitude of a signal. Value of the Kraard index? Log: 2.07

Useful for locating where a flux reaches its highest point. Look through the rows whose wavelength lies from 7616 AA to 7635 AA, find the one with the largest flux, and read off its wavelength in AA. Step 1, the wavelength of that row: 7629.24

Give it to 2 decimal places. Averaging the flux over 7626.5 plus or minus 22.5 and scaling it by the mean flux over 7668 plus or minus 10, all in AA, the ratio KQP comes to 1.06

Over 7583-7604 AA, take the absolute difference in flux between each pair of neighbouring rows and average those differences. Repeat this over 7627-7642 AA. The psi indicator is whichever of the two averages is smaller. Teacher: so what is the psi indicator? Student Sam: 0.35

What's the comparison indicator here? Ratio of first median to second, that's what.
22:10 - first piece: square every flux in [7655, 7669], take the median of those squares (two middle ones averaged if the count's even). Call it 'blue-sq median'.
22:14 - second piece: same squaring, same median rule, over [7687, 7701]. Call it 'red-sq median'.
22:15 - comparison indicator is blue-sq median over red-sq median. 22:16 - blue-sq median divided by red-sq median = 1.05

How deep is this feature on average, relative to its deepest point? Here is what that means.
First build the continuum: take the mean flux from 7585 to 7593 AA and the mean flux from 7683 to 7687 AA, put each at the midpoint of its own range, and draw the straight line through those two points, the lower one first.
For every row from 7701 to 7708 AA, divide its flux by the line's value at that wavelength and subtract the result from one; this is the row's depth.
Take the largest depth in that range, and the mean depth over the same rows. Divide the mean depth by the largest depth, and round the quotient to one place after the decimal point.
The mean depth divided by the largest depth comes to 1.1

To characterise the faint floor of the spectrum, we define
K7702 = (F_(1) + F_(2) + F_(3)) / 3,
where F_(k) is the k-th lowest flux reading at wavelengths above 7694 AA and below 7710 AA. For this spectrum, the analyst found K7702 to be 11.1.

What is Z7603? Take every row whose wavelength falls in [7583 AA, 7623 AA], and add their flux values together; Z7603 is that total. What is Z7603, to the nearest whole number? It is 291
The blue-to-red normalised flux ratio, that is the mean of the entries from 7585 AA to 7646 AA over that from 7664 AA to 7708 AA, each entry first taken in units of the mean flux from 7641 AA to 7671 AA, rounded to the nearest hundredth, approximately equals 1.10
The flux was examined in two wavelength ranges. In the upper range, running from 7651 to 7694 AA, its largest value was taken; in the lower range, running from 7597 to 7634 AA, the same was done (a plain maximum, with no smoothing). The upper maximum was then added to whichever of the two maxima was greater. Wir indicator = 26.9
